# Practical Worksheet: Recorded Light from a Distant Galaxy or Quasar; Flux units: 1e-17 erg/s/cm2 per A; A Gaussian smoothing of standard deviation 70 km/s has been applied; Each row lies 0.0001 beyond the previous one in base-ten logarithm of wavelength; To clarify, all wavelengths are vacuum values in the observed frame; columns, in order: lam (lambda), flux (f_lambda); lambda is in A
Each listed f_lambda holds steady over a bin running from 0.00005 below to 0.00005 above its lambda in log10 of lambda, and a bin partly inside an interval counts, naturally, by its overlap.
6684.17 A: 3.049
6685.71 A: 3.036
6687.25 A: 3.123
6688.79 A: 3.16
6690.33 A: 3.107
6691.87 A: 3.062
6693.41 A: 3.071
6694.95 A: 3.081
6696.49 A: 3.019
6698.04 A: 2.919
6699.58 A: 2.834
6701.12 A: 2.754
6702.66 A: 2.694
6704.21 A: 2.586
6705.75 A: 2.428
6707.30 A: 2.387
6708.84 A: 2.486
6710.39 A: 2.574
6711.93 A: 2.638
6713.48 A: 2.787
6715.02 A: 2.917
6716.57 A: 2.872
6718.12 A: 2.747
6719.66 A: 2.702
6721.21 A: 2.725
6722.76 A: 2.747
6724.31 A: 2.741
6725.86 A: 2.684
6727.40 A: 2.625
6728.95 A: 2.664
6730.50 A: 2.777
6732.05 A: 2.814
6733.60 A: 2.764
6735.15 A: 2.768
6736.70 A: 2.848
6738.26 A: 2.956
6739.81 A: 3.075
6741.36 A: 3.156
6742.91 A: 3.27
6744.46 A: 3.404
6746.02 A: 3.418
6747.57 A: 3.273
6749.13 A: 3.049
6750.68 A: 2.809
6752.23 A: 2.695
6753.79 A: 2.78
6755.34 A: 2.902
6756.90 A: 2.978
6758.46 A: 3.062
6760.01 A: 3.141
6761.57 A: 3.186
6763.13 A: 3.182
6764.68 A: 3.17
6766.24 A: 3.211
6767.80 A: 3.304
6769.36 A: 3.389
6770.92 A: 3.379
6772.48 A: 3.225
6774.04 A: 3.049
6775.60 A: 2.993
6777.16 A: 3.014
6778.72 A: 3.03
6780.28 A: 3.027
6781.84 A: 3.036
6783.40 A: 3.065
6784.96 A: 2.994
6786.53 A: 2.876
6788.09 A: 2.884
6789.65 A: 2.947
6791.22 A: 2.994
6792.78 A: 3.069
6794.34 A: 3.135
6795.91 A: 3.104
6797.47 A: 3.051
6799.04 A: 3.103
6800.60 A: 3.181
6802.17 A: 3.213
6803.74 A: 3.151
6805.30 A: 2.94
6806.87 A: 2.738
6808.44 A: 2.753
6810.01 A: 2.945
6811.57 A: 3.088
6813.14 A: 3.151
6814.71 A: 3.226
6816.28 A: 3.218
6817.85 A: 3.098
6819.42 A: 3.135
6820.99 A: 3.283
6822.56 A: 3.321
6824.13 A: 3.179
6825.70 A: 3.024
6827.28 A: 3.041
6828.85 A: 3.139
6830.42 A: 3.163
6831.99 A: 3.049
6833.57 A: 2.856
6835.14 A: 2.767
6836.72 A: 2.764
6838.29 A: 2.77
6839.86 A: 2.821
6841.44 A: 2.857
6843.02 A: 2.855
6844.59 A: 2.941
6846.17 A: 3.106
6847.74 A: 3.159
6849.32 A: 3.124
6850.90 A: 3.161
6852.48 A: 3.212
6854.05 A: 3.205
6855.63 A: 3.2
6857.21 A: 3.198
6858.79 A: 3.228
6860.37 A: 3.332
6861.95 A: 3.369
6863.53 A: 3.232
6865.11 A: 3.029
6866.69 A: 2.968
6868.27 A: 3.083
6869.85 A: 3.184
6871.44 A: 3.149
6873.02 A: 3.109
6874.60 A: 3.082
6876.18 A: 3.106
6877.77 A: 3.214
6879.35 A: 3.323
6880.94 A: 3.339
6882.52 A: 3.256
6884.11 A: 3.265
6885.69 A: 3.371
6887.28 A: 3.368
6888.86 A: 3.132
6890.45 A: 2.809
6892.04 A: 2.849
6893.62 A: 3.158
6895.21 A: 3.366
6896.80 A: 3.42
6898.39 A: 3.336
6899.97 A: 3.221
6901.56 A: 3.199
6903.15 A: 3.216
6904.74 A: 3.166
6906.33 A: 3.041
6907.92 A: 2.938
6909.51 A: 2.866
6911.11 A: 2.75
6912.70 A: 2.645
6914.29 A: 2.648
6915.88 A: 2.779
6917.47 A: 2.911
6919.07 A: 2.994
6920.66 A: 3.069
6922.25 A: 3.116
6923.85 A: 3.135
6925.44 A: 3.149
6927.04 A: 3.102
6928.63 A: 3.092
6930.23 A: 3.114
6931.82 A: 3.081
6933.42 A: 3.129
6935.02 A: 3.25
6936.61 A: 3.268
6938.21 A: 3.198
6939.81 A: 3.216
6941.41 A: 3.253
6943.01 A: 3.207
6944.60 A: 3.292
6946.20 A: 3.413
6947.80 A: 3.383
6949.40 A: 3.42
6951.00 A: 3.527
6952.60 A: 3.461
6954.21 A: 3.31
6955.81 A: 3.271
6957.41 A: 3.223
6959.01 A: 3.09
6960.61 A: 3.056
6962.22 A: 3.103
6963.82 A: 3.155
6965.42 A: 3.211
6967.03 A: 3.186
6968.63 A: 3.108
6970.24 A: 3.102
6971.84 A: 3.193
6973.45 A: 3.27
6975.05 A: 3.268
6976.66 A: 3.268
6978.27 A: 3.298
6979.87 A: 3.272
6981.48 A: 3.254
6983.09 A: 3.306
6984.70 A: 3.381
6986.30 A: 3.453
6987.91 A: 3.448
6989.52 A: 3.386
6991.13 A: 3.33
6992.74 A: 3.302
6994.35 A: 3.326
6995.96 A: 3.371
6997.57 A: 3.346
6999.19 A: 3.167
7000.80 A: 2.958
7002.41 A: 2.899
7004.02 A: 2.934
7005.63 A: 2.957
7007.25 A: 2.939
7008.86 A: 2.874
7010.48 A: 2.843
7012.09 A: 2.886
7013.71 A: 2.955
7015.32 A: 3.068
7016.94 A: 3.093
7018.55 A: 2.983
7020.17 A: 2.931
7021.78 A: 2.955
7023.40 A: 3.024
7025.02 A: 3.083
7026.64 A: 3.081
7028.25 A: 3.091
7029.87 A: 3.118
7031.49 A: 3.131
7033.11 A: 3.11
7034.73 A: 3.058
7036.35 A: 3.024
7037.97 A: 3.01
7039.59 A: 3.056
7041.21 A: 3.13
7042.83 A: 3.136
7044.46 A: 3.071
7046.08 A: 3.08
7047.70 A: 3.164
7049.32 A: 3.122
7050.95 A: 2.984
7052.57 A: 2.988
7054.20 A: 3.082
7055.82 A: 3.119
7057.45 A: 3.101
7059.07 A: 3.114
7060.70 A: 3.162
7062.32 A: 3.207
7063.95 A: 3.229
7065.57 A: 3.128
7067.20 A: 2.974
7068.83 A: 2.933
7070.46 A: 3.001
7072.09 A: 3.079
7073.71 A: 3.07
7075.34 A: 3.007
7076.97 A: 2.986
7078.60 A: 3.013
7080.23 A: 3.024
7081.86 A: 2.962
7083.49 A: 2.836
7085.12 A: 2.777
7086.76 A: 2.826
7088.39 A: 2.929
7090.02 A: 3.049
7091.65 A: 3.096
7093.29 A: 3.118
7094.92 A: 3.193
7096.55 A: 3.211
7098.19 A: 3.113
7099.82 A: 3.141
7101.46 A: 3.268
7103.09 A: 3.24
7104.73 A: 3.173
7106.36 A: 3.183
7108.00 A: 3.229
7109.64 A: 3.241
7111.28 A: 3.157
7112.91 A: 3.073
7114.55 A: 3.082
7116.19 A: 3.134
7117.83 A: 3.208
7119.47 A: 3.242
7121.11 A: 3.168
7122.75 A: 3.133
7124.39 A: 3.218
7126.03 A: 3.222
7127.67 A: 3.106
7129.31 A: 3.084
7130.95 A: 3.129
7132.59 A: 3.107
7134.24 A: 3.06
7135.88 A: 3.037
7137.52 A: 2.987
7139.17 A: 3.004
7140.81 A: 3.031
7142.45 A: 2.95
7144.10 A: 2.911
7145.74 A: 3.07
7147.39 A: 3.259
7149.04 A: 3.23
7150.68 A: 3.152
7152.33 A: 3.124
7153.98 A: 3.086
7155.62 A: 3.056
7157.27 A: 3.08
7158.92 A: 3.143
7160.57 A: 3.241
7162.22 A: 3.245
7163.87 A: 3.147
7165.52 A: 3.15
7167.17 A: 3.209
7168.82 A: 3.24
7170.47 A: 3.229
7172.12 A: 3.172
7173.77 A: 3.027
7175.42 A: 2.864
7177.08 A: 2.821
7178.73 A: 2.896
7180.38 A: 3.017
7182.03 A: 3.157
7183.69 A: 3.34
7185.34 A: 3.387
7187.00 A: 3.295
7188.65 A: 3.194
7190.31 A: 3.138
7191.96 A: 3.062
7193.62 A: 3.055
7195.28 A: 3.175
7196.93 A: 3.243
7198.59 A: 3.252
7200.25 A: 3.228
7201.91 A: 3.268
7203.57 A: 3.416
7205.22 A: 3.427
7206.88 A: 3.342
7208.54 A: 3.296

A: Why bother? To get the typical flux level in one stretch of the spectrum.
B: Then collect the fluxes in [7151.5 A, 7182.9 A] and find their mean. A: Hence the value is 3.10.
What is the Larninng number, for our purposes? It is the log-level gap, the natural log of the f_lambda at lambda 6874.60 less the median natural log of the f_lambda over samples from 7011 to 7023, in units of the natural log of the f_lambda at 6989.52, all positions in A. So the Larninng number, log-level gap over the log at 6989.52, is 0.035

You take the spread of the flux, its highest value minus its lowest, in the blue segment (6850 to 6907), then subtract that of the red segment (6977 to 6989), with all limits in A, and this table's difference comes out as 0.41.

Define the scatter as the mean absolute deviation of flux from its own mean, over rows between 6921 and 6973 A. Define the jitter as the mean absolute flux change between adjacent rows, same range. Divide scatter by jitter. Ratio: 1.7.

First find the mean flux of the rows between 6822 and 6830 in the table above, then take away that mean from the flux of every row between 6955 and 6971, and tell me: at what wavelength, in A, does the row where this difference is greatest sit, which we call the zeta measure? 6955.81 A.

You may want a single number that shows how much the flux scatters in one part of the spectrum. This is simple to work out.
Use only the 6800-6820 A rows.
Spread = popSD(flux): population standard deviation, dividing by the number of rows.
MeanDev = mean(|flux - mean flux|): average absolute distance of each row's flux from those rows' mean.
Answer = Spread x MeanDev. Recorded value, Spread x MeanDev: 0.022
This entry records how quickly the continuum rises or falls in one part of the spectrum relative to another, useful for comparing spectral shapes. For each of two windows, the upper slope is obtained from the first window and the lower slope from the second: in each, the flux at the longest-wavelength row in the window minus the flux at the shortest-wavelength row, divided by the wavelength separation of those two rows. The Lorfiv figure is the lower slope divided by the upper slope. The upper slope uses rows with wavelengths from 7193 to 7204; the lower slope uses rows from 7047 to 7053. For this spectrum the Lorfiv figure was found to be -1.0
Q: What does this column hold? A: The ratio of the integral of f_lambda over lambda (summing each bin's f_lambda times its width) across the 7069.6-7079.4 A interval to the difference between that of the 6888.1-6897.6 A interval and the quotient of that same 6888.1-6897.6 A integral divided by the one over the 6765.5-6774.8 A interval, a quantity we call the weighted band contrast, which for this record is 1.03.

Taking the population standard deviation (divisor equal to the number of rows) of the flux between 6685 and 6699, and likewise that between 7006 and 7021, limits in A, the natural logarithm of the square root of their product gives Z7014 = -2.63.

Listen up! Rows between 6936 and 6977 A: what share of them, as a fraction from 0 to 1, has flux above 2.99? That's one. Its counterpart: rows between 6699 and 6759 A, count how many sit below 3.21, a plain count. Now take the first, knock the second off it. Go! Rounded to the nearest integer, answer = -34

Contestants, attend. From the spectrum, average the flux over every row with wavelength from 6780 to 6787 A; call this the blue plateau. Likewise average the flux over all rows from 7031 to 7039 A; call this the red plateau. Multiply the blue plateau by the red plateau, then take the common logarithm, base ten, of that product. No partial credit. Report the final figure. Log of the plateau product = 0.964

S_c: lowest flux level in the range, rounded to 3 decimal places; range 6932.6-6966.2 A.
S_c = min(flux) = 3.056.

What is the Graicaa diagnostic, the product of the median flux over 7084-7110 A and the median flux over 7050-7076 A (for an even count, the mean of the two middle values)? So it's 9.7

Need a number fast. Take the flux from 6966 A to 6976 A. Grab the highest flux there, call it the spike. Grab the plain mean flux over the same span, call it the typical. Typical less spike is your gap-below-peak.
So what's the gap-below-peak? -0.082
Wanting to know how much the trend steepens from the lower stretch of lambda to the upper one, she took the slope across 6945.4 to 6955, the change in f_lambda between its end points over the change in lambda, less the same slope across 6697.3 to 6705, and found 0.041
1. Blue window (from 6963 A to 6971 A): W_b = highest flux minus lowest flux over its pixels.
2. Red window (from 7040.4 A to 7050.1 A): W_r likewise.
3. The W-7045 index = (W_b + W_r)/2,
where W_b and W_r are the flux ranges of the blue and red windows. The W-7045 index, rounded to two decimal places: 0.10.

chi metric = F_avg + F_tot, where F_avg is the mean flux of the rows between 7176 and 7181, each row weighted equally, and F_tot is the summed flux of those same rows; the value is 11.6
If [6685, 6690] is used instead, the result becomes 12.4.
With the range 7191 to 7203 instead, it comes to 25.5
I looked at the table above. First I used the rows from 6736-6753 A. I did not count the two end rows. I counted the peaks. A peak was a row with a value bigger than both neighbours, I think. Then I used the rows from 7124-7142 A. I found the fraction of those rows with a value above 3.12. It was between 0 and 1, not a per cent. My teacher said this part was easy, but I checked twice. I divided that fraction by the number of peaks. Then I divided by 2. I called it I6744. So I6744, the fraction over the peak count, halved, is 0.14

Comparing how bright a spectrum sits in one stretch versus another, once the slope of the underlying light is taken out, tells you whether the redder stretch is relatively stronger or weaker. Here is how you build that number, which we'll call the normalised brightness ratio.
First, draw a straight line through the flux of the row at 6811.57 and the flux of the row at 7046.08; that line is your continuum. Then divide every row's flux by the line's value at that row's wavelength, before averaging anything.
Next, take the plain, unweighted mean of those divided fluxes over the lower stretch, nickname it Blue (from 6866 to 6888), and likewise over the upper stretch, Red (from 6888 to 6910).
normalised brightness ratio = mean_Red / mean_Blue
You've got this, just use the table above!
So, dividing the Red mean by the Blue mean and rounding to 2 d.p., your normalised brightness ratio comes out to 0.98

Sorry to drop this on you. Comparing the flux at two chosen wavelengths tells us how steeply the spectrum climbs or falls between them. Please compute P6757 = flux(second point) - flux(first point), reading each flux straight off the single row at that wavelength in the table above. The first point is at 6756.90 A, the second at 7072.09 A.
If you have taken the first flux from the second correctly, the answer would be 0.10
